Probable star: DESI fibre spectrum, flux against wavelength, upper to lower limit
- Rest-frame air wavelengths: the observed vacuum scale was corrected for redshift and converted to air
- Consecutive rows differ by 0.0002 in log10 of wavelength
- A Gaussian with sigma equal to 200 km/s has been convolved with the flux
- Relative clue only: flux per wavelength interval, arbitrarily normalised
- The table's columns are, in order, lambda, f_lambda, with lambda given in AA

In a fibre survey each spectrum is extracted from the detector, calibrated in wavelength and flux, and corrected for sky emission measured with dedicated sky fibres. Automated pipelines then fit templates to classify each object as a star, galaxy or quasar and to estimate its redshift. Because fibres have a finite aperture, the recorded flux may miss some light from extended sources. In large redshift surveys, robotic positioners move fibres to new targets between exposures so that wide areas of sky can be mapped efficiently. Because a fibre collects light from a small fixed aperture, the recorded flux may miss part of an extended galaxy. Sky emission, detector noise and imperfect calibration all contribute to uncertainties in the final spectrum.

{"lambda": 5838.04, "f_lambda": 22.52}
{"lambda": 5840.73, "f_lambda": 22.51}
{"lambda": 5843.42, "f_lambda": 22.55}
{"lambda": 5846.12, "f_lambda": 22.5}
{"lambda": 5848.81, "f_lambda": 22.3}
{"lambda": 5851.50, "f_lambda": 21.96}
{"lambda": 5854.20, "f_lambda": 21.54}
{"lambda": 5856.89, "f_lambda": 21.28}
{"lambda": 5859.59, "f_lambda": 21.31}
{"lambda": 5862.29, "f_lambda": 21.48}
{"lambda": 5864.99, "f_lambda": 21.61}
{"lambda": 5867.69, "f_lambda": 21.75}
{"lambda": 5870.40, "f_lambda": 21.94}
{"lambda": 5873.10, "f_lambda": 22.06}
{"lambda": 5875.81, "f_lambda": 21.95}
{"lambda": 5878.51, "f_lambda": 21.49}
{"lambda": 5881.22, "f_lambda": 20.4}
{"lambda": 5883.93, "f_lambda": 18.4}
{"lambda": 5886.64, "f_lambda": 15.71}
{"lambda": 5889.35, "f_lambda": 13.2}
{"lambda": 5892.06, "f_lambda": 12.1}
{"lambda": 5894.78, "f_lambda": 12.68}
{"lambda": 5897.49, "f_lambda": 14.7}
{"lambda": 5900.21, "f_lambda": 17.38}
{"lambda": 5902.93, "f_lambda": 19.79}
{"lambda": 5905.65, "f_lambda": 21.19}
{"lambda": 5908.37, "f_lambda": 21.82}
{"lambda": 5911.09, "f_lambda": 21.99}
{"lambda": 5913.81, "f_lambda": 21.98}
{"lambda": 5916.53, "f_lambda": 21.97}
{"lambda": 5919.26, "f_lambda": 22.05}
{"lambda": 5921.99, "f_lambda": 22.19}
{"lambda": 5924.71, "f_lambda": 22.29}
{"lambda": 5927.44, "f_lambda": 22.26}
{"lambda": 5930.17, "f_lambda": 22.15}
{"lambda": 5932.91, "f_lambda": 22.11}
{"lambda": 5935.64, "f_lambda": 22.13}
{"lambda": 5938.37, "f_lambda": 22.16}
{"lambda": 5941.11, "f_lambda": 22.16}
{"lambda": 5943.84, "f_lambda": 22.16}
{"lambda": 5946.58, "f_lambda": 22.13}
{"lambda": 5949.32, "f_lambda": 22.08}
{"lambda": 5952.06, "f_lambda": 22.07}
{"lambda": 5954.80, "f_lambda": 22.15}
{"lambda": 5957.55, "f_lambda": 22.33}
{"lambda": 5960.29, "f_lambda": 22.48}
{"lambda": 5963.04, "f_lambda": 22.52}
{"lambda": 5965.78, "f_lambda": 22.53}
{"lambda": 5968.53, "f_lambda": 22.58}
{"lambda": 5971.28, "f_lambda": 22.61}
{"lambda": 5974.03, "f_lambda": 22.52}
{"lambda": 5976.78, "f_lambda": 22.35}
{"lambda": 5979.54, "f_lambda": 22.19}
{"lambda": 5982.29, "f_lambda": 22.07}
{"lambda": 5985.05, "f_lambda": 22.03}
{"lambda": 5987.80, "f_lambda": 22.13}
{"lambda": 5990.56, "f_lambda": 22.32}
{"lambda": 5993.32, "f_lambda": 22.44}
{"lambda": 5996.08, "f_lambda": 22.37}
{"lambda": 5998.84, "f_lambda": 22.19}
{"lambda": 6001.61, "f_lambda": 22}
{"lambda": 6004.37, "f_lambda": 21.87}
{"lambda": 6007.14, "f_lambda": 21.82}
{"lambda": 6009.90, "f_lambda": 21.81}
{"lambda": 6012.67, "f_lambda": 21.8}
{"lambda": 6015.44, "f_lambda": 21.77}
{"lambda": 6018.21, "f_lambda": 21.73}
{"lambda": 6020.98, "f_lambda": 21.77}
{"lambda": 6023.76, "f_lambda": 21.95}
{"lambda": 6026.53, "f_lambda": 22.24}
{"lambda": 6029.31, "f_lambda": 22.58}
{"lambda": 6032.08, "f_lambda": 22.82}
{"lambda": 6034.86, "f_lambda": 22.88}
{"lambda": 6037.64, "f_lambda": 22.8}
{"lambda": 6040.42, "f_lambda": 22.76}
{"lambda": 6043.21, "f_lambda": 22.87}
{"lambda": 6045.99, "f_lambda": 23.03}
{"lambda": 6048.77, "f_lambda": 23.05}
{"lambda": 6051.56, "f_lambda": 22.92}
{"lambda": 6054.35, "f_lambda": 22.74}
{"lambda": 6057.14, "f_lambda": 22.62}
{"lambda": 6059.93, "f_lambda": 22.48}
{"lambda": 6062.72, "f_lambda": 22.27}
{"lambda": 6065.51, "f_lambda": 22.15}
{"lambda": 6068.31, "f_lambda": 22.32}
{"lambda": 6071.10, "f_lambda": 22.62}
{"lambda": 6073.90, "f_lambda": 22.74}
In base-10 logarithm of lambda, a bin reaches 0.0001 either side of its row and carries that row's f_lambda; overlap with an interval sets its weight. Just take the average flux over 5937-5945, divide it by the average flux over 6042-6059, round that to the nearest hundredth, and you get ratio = 0.97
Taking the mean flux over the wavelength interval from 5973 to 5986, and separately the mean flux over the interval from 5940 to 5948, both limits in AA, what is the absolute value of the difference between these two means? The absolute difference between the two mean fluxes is 0.1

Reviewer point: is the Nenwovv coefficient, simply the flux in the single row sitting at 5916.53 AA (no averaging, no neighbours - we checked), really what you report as 21.97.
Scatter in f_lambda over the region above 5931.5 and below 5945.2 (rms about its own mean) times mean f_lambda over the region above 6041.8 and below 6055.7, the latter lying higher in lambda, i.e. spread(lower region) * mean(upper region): 0.5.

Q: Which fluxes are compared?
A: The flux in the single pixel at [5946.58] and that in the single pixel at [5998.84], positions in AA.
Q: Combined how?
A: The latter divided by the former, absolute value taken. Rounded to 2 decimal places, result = 1.00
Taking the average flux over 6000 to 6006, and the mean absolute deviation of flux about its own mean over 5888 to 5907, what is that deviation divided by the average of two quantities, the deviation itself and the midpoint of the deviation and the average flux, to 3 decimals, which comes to 0.395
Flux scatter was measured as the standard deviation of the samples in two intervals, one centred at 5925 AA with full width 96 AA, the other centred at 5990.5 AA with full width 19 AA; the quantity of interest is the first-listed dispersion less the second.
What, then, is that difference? 2.9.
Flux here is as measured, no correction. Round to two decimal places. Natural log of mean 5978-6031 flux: 3.09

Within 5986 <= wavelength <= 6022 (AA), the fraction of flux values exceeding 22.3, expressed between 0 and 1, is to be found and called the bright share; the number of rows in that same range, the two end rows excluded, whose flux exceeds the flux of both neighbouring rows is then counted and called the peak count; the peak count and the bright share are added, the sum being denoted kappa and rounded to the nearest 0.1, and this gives 1.2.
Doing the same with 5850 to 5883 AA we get 1.0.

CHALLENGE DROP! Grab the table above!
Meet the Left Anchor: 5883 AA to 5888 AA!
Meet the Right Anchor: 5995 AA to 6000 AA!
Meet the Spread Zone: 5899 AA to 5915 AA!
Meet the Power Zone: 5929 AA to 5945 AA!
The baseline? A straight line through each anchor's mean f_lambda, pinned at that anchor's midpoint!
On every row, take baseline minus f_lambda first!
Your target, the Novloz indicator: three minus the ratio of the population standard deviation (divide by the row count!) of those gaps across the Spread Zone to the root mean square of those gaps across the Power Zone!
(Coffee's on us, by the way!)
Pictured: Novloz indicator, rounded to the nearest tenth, 2.5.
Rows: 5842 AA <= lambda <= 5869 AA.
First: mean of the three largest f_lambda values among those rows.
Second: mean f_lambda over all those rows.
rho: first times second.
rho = 490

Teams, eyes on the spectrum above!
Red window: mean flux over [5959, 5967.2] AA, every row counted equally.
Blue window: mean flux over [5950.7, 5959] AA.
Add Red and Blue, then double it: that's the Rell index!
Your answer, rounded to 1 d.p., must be 89.4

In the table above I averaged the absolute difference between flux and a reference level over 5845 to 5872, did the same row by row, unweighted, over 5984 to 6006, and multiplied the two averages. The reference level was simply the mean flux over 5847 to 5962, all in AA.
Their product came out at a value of 1.6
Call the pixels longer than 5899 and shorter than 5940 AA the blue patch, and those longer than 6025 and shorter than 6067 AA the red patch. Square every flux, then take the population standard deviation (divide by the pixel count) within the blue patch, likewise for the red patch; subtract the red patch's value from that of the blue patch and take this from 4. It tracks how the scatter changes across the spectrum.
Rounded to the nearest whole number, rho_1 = -35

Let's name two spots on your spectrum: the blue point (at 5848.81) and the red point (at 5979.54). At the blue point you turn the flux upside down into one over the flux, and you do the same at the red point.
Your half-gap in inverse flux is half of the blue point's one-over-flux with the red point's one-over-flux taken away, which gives -0.0001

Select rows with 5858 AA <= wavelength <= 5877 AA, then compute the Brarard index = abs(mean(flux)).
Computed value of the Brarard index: 21.7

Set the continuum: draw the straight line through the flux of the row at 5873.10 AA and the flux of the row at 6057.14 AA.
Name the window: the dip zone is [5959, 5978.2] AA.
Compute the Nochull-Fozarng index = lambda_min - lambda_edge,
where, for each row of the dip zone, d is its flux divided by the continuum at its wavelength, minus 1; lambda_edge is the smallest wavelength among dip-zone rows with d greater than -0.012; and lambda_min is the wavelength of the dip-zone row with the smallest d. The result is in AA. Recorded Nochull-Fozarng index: 16.5 AA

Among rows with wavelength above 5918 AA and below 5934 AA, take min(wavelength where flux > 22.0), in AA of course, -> 5919.26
